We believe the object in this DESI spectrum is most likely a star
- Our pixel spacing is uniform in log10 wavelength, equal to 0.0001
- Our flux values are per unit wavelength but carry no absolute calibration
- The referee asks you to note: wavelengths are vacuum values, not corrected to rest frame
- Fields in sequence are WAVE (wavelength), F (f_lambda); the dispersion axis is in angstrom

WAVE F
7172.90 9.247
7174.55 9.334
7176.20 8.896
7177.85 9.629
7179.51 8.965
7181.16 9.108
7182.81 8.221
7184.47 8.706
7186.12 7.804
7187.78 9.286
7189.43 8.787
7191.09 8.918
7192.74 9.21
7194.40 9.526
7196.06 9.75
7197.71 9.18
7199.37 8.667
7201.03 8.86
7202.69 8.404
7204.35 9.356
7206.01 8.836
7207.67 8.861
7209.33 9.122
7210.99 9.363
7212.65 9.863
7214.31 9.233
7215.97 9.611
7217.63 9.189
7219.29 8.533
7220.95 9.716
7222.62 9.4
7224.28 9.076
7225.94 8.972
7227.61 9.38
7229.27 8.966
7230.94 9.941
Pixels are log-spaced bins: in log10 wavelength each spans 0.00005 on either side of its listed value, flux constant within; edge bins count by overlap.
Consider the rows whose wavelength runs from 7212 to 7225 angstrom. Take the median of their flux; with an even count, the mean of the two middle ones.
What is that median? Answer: 9.32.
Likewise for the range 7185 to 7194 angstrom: 8.92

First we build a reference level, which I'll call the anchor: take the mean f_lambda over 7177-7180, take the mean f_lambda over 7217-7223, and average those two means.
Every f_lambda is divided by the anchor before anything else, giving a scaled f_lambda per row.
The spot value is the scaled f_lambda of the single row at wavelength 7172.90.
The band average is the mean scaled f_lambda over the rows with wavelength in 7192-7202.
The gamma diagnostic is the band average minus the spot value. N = -0.01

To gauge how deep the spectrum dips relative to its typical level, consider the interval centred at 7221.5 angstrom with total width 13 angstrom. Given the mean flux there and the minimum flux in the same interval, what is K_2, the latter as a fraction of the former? 0.924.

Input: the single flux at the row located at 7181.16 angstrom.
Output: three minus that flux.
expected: -6.1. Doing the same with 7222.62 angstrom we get -6.4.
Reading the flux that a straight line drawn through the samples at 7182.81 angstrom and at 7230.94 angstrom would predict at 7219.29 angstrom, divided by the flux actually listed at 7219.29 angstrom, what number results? 1.12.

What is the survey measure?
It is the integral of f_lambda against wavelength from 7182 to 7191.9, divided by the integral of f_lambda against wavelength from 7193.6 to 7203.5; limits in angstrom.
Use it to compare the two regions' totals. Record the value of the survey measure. 0.95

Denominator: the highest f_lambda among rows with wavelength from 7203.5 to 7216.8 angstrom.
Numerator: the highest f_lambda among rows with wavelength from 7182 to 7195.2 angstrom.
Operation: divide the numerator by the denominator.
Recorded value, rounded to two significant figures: 0.97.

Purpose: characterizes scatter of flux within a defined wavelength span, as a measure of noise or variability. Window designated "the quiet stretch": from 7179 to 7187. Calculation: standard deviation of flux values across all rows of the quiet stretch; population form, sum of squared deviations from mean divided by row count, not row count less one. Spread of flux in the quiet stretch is 0.48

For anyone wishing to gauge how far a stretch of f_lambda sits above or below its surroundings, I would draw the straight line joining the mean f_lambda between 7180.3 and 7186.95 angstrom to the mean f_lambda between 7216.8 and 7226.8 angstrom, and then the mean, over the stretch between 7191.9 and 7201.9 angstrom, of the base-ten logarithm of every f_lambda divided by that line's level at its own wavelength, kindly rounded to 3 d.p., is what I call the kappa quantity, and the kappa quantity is 0.024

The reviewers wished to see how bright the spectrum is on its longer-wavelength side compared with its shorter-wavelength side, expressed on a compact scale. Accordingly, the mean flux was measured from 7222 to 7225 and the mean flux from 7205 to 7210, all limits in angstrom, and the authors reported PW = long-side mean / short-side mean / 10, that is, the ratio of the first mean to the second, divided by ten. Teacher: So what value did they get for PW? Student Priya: 0.1033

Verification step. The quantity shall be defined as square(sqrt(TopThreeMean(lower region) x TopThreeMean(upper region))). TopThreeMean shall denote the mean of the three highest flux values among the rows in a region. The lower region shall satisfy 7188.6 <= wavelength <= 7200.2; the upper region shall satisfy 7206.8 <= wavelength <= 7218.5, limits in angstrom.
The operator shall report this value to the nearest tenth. 91.3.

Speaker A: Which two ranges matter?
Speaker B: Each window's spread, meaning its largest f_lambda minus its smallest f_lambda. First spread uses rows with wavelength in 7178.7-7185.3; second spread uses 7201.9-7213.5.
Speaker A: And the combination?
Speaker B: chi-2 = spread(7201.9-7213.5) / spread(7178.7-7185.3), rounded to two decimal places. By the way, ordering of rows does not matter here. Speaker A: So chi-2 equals 1.64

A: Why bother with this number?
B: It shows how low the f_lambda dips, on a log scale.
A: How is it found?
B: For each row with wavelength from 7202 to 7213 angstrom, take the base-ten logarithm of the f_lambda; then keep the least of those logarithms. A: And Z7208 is 0.92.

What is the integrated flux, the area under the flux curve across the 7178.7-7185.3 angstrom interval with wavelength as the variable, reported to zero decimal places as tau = 58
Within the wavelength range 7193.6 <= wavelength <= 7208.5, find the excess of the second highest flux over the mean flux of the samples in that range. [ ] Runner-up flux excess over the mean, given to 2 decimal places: 0.48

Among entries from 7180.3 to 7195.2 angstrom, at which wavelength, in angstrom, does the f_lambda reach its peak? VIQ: 7194.40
